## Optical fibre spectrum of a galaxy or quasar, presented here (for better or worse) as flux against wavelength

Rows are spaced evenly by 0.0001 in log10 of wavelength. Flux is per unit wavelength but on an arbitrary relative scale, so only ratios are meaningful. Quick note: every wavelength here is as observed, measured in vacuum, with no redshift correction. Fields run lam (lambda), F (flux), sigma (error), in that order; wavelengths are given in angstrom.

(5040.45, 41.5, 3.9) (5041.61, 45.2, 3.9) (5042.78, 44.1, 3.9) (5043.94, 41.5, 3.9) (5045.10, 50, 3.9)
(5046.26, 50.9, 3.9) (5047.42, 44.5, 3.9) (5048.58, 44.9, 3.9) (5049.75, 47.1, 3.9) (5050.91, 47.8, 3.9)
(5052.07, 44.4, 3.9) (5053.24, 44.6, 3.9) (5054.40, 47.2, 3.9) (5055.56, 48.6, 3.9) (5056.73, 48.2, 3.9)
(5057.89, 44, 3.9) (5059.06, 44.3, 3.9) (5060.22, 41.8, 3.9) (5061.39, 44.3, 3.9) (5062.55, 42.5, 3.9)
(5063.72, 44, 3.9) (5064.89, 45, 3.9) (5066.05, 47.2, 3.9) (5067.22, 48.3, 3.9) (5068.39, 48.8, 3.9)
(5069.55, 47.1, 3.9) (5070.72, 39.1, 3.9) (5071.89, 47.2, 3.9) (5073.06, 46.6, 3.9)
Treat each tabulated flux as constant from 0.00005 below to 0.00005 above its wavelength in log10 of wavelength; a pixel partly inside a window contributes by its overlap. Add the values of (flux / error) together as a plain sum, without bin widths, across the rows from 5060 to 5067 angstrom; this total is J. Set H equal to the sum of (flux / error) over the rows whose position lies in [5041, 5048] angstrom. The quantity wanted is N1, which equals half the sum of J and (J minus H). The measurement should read 32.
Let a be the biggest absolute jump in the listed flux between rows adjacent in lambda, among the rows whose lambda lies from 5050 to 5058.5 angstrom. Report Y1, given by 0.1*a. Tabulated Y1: 0.42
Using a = 4.2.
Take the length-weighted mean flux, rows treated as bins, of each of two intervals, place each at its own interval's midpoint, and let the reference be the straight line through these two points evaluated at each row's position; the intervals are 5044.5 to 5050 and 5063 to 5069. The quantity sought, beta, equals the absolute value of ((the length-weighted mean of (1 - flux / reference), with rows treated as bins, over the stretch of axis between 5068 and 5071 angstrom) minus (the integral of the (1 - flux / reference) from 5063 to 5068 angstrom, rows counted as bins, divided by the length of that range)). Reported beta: 0.013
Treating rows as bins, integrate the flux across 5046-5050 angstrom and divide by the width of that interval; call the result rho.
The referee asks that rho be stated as 46.5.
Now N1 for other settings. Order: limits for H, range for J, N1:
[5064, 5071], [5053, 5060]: 36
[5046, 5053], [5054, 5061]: 34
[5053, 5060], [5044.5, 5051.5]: 38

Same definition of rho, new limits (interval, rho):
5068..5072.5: 45.4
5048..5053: 45.9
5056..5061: 44.6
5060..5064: 43.2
